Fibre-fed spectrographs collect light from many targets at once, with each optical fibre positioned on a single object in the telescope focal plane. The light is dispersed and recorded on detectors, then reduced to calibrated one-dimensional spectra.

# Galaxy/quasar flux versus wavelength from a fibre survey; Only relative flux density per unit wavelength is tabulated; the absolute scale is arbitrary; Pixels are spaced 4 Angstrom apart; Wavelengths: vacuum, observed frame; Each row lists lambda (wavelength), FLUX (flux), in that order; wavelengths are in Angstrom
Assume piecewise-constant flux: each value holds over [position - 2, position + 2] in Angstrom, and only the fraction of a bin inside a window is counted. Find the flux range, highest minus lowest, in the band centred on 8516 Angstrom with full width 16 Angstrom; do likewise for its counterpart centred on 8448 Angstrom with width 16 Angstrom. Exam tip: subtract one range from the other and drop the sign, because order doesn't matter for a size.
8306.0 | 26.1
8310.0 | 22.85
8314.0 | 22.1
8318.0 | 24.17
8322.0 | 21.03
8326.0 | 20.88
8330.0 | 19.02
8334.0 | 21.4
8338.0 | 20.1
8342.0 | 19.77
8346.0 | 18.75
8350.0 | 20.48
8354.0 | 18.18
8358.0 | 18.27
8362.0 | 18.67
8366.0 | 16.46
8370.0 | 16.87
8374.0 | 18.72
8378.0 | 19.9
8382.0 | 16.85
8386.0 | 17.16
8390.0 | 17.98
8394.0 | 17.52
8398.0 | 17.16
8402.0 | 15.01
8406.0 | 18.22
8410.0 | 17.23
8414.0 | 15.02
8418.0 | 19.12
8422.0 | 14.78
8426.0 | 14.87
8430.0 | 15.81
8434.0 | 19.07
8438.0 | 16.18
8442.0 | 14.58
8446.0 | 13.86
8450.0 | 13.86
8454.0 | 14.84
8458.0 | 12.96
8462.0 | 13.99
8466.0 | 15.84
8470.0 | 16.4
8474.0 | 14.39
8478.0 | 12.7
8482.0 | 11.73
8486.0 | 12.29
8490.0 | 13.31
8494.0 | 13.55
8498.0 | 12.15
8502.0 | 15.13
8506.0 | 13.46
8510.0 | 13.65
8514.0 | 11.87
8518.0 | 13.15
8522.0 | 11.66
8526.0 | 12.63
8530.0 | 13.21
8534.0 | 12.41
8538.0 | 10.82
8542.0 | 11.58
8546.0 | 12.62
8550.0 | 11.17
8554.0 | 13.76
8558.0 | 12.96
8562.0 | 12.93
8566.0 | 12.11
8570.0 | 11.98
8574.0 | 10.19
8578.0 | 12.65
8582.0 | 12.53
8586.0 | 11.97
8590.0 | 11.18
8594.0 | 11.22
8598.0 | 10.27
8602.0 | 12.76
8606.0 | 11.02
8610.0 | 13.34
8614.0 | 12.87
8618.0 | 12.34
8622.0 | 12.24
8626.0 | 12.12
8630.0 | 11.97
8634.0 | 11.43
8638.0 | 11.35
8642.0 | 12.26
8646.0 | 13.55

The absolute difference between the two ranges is 1.0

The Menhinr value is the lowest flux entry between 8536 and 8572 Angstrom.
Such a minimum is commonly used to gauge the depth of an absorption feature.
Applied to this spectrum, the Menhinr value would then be 10.82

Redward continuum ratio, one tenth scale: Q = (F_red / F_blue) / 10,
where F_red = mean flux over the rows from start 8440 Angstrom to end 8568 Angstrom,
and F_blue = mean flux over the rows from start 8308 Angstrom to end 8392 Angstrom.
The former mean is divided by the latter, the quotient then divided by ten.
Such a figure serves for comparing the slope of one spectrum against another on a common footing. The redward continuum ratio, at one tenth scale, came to 0.068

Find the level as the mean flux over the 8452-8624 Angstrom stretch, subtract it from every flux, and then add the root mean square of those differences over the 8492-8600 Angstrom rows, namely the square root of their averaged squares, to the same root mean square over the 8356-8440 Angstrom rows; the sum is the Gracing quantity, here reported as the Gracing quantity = 5.9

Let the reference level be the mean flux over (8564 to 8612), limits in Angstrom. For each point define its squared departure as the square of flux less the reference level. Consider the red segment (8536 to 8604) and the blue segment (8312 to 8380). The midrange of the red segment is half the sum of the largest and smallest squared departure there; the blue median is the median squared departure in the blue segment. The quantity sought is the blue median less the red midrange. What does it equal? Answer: 62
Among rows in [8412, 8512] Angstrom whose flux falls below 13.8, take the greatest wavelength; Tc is 8510.0 Angstrom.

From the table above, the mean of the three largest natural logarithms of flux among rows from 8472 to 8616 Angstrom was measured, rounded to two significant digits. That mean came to 2.7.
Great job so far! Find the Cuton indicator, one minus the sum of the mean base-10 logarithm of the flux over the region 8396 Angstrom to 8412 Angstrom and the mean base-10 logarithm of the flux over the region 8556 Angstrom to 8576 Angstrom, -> -1.31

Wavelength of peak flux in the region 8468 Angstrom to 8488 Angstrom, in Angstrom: 8470.0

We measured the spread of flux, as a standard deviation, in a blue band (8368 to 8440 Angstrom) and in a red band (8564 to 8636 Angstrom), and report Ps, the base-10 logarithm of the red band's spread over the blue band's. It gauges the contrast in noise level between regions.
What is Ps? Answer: -0.26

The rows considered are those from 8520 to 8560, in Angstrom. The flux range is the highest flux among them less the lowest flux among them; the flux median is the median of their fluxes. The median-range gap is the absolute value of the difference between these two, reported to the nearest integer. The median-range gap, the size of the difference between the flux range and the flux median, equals 10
